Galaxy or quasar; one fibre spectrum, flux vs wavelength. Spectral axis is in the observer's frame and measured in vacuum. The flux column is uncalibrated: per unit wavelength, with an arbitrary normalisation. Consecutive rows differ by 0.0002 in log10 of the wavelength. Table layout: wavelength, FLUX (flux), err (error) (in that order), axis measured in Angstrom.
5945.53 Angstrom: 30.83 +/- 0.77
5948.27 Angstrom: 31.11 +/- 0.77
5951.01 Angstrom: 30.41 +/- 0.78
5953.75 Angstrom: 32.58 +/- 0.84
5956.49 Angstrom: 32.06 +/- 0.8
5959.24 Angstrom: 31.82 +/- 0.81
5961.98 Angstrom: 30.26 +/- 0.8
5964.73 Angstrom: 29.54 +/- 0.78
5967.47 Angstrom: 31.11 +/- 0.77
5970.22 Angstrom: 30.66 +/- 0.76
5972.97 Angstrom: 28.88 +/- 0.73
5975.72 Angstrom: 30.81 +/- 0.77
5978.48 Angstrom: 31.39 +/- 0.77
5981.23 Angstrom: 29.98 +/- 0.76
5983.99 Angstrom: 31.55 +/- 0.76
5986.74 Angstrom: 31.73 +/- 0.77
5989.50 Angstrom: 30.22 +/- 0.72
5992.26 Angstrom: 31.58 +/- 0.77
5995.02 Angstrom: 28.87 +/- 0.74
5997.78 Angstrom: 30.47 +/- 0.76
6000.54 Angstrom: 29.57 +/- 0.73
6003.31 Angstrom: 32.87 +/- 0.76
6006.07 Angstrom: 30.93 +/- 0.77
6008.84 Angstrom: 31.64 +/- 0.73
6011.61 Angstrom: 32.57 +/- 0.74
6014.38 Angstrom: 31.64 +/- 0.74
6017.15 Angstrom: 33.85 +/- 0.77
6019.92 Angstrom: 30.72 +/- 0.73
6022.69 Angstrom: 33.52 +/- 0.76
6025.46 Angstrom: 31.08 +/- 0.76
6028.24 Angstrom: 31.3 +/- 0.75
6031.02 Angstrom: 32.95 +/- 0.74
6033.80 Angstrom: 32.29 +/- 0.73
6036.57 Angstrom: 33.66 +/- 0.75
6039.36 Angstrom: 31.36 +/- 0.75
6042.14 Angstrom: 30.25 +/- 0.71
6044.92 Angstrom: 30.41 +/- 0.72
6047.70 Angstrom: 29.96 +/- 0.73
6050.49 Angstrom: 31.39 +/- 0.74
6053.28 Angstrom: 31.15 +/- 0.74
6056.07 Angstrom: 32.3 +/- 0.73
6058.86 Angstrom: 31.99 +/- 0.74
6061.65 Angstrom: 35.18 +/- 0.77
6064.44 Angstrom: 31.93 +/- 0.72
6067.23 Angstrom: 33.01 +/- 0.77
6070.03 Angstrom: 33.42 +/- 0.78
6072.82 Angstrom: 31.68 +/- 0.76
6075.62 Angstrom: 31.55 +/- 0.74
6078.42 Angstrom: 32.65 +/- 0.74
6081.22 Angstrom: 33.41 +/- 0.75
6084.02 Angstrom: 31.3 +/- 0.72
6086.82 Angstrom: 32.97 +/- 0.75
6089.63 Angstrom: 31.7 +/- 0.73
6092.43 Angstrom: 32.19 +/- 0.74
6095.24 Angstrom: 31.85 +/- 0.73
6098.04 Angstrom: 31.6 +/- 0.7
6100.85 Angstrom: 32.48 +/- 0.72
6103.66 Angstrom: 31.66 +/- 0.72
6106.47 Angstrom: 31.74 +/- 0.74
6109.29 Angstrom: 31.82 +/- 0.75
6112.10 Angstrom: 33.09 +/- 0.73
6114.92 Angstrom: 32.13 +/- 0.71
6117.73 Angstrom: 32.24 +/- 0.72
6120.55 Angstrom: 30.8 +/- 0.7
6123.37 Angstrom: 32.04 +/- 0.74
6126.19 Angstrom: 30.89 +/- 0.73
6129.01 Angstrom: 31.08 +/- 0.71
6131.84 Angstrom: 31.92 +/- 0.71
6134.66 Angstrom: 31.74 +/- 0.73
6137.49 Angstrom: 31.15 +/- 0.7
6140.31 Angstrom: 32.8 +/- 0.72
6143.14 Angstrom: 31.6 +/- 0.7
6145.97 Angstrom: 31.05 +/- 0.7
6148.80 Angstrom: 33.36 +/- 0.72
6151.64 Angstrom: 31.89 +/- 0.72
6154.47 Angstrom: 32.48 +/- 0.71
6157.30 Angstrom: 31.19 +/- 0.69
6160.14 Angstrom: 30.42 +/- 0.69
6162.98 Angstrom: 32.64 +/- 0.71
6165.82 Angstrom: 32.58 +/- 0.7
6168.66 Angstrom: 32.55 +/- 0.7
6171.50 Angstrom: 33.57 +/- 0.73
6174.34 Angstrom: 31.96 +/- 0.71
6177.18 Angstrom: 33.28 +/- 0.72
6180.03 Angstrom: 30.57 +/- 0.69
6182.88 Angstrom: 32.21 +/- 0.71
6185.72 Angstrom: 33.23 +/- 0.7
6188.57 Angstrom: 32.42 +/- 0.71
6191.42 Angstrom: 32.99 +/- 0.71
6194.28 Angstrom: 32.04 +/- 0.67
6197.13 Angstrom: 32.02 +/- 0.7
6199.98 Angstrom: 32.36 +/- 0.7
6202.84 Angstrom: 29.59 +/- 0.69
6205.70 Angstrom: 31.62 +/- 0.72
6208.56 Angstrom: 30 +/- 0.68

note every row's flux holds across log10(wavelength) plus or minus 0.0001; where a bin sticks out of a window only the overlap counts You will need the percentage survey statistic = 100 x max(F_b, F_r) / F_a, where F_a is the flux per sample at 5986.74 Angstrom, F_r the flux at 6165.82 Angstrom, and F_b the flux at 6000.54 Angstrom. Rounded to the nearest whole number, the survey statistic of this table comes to 103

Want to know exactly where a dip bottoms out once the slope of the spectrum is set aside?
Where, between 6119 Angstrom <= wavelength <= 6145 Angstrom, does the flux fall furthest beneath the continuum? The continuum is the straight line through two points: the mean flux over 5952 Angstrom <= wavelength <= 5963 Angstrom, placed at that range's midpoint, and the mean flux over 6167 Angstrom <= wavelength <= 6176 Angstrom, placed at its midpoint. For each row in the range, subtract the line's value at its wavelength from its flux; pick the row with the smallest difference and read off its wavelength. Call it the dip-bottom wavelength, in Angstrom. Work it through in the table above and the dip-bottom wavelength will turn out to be 6120.55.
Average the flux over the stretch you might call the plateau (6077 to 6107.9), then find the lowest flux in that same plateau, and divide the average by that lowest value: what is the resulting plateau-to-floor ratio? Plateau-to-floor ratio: 1.03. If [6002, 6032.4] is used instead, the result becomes 1.04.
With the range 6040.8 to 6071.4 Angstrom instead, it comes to 1.07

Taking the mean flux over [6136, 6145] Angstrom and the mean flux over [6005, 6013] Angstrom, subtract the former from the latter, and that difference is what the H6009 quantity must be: -0.1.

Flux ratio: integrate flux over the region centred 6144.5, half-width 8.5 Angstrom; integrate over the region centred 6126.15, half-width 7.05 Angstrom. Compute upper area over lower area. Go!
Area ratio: 1.23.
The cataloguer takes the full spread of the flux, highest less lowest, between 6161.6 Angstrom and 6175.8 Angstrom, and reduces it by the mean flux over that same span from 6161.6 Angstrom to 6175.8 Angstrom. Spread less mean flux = -31.1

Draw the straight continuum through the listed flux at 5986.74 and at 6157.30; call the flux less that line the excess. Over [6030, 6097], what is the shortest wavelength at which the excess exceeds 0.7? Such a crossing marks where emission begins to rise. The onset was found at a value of 6031.02 Angstrom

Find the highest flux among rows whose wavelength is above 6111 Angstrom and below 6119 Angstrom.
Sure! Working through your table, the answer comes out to 33.09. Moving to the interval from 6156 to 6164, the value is 32.64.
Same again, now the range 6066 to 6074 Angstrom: 33.42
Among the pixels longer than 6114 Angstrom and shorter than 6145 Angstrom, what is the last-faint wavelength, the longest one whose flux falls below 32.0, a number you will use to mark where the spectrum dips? 6143.14 Angstrom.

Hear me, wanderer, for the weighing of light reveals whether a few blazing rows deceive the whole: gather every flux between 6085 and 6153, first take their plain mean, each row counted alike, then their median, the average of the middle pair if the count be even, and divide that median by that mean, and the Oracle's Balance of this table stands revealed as 1.00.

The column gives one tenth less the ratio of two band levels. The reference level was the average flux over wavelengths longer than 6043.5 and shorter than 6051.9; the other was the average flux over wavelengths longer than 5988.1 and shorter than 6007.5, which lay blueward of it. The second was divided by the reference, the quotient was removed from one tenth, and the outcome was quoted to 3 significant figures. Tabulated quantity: -0.902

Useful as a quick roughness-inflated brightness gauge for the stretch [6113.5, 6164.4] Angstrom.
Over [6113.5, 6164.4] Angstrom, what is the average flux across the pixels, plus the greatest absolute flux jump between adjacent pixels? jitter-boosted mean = 34.1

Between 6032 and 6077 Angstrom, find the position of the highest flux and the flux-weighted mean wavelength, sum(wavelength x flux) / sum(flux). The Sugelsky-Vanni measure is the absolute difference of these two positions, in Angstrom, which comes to 6.8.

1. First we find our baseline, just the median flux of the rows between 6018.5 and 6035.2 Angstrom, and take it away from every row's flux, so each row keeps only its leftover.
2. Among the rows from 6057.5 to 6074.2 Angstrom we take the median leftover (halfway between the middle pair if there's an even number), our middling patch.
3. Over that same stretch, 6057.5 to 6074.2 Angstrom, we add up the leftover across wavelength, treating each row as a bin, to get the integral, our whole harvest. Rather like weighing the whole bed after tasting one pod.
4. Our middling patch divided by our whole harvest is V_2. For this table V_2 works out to 0.039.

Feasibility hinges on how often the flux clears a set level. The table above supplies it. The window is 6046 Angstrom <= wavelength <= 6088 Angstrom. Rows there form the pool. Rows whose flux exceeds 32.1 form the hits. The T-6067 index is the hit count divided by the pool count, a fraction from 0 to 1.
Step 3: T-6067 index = 0.47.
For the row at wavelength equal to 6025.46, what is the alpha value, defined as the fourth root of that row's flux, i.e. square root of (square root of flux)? 2.361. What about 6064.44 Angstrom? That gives 2.377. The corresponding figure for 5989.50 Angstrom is 2.345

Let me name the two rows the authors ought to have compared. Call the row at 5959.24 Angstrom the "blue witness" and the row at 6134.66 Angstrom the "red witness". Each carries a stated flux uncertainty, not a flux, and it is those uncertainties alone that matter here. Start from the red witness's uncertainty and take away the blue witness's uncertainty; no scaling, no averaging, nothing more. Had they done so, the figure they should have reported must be -0.080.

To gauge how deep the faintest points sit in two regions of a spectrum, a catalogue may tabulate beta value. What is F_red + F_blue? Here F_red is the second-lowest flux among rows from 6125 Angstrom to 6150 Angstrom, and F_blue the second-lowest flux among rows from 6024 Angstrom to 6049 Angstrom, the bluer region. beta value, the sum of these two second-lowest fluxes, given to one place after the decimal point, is 61.3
